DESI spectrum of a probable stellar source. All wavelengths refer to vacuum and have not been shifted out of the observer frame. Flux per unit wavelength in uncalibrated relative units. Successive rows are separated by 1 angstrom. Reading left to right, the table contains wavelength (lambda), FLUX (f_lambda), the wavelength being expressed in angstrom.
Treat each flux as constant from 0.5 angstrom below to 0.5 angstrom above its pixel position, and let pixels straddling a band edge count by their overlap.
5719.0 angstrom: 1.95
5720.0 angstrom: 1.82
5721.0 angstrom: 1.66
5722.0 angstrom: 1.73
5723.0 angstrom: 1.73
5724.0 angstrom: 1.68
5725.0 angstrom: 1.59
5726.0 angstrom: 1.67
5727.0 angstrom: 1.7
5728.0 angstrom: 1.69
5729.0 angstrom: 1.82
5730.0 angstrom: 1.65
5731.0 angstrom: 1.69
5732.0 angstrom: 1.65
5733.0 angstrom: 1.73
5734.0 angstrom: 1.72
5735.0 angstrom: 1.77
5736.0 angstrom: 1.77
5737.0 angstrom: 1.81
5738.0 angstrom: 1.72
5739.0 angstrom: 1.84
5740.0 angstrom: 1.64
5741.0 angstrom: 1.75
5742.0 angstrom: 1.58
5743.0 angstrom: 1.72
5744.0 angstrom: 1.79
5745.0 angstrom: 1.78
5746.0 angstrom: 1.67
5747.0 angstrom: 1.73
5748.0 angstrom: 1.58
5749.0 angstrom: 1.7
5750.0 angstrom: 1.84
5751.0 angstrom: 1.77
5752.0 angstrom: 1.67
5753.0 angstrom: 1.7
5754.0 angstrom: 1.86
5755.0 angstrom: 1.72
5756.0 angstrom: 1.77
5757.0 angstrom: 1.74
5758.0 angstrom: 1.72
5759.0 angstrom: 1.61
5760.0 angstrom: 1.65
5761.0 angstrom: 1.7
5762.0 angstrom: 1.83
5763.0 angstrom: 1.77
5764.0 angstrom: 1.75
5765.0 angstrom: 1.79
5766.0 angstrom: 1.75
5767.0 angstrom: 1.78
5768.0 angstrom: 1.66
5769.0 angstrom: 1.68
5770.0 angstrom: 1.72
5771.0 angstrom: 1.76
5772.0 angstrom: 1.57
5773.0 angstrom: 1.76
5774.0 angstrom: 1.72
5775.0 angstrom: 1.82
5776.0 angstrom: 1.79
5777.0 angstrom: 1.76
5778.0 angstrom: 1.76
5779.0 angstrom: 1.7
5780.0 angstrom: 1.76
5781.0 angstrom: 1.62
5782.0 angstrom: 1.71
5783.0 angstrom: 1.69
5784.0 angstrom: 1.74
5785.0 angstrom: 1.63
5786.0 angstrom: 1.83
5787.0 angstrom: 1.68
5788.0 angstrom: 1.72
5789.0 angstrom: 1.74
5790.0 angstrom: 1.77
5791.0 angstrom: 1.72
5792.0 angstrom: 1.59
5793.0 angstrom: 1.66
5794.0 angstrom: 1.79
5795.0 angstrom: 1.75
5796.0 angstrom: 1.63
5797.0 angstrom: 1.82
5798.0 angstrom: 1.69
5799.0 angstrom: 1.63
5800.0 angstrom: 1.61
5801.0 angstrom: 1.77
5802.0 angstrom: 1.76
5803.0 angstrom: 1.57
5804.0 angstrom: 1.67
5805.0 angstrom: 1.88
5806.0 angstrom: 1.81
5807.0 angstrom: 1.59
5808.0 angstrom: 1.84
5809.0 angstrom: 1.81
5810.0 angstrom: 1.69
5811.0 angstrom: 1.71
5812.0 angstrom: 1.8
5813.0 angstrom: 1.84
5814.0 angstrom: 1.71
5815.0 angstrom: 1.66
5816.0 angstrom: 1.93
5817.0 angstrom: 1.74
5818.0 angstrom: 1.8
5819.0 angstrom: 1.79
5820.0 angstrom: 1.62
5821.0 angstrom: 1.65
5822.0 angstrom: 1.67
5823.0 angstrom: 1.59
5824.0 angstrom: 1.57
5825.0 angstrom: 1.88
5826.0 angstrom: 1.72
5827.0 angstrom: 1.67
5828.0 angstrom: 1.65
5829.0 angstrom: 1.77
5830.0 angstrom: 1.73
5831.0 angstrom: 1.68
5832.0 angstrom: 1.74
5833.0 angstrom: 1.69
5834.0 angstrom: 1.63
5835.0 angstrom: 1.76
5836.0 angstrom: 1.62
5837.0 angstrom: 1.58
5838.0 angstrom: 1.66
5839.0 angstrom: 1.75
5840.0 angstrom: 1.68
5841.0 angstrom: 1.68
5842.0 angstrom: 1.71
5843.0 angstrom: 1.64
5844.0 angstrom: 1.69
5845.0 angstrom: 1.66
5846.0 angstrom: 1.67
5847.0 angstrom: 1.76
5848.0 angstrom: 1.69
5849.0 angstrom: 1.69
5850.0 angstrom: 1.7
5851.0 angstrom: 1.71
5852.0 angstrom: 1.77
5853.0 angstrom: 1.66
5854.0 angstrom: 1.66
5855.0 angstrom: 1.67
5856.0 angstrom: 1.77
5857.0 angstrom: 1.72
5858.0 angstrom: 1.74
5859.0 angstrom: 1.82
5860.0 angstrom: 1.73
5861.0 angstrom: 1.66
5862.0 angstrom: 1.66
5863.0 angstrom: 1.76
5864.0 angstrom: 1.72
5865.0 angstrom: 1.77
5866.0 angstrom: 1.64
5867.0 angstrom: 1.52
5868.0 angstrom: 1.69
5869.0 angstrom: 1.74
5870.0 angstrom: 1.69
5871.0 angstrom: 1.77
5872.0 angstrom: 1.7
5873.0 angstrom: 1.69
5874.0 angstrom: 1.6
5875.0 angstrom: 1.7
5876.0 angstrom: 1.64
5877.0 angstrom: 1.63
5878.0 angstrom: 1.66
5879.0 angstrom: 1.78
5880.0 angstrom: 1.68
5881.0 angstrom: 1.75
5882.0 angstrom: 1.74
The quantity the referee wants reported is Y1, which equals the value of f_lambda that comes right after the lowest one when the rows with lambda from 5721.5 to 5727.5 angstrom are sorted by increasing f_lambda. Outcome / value 1.67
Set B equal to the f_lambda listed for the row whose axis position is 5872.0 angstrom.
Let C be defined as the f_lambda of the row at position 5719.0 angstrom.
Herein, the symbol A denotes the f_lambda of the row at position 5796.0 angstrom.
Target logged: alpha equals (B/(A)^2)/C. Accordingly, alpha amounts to 0.33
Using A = 1.63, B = 1.7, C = 1.95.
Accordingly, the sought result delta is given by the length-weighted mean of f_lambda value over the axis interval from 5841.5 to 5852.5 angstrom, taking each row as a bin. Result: 1.70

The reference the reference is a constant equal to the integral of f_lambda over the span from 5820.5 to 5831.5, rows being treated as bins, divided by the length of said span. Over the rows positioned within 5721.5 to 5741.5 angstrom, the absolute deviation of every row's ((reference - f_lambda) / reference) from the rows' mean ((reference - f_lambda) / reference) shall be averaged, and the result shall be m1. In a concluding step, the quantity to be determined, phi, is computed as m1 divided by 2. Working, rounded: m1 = 0.029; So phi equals 0.015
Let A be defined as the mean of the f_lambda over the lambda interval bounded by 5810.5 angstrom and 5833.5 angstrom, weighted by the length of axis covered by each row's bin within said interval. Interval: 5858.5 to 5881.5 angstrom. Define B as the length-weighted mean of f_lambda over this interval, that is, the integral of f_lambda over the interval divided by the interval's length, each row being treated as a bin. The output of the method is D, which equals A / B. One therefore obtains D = 1.02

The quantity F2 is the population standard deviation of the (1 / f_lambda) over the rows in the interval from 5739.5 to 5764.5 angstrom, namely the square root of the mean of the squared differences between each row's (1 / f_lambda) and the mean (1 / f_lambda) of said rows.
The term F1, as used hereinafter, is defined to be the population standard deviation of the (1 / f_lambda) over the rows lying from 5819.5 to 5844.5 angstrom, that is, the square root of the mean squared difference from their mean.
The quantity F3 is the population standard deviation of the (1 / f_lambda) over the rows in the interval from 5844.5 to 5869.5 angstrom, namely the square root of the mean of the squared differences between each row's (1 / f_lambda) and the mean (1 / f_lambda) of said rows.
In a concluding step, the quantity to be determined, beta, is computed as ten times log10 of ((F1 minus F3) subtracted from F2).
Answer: -16.4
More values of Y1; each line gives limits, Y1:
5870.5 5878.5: 1.63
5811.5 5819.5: 1.71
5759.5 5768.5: 1.66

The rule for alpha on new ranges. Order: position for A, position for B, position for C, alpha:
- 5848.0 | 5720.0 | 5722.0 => 0.37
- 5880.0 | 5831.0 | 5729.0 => 0.33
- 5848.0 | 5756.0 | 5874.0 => 0.39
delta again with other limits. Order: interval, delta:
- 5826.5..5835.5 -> 1.70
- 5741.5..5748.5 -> 1.69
